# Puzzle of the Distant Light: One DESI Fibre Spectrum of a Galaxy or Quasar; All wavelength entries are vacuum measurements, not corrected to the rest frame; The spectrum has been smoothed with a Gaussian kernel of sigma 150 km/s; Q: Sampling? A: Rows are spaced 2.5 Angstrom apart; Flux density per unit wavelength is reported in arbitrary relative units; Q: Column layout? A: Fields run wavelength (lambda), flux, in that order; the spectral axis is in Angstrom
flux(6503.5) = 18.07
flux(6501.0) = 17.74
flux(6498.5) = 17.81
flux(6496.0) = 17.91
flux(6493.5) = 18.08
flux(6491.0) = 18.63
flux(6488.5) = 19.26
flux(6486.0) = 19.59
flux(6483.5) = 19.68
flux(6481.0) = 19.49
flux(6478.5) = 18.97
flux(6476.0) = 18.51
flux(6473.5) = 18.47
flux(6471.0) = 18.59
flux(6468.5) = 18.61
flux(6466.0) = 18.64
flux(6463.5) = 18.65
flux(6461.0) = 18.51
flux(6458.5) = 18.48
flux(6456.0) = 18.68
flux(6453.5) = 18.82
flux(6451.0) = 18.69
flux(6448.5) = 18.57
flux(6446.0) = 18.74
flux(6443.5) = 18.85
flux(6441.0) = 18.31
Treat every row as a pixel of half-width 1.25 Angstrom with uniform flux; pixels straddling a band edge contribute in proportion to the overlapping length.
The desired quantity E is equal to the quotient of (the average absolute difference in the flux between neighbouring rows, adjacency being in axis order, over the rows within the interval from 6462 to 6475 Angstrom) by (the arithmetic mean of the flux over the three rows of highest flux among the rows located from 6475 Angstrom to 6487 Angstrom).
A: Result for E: 0.0023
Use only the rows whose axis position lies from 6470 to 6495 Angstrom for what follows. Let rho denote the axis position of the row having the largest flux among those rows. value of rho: 6483.5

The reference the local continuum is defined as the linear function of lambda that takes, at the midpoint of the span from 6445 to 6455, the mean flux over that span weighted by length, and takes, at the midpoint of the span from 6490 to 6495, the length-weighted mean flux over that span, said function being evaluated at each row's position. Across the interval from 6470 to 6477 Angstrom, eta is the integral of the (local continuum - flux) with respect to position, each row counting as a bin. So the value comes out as -0.21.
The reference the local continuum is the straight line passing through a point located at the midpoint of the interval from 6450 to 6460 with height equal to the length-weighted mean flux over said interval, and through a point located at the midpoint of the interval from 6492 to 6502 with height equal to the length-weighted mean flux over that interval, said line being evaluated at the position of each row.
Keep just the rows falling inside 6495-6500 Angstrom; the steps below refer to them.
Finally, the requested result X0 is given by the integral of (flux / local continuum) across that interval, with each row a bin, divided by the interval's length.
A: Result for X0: 1.00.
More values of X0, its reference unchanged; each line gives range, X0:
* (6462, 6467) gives 1.01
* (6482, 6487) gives 1.08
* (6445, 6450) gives 0.99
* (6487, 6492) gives 1.05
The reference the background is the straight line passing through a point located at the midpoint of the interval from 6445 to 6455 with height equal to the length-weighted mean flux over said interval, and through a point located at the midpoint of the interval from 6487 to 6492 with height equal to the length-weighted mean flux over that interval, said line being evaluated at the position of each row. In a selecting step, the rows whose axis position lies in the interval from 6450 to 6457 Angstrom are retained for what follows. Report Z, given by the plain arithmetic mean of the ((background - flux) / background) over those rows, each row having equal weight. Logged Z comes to 0.000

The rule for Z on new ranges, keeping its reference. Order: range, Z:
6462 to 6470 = 0.010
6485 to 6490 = -0.024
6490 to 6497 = 0.043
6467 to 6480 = 0.013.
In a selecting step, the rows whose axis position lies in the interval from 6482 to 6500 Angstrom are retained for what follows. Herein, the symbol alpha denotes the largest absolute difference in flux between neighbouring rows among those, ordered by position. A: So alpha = 0.63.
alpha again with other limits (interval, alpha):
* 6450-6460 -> 0.20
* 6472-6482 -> 0.52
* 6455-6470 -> 0.20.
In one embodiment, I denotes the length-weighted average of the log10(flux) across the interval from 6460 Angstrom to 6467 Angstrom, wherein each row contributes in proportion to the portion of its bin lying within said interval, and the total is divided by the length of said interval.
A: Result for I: 1.27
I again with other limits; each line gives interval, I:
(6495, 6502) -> 1.25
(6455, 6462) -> 1.27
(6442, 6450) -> 1.27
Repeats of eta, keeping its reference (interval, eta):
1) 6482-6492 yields -9.43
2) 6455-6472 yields -0.20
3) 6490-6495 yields 0.00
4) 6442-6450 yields 0.27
